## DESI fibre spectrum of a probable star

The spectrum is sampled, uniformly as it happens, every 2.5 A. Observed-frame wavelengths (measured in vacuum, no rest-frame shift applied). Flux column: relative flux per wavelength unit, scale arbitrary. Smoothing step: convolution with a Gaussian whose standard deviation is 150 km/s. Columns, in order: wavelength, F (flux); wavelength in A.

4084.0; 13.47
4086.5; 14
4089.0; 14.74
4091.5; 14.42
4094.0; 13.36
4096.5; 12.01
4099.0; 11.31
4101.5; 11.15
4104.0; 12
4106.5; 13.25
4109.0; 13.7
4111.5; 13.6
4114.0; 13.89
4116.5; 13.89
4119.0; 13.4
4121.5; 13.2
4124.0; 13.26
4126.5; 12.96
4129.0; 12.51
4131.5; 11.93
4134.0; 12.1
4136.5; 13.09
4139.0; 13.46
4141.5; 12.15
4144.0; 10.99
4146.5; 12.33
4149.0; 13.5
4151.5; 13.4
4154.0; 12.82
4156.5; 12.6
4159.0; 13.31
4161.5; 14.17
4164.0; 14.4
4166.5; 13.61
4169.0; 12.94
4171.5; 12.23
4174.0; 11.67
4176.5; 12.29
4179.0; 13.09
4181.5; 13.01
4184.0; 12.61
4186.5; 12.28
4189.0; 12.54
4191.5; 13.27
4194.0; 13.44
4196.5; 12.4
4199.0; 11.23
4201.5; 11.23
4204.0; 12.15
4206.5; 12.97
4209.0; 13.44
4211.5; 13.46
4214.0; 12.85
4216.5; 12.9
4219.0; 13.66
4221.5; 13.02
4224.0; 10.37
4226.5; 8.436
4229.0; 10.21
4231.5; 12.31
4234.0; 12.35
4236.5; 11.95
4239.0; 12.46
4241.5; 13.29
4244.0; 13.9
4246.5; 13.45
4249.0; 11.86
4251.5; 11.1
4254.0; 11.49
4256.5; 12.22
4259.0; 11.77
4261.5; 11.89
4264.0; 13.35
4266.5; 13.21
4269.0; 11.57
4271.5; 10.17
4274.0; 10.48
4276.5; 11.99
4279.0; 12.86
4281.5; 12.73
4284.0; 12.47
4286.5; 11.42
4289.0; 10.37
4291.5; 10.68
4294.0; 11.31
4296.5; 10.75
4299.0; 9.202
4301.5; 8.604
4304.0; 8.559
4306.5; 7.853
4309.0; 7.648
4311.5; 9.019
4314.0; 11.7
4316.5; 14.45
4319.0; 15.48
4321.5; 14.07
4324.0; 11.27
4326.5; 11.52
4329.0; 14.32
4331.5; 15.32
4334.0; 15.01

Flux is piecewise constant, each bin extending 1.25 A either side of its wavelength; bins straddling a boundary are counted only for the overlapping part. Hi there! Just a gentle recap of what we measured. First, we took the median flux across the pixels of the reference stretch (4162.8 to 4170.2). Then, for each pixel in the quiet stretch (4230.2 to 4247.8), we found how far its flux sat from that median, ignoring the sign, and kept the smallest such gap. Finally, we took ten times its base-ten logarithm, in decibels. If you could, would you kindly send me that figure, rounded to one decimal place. -8.0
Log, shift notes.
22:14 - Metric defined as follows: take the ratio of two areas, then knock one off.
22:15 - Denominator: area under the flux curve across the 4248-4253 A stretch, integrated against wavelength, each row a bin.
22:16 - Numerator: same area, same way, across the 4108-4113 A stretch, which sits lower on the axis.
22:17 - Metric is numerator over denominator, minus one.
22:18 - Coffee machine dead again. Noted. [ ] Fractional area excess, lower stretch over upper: 0.19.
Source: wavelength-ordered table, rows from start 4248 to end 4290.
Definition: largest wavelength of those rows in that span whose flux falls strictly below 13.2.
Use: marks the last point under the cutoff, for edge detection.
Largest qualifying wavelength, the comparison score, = 4289.0 A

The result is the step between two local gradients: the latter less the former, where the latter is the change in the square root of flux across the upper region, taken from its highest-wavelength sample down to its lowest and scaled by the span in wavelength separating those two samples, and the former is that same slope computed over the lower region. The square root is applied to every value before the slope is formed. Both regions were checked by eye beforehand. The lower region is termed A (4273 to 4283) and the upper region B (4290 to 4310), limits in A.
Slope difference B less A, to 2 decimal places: -0.07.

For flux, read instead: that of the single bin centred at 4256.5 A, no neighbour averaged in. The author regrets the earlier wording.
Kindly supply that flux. 12.22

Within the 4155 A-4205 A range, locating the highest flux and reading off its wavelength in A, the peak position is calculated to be 4164.0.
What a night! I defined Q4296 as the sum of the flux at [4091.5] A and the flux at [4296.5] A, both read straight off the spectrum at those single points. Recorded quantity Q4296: 25.2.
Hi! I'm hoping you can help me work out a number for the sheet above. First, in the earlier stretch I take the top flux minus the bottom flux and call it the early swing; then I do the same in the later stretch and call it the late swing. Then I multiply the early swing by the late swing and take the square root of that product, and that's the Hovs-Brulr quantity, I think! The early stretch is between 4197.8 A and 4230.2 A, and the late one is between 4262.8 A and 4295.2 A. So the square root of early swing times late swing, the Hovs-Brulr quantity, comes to 4.1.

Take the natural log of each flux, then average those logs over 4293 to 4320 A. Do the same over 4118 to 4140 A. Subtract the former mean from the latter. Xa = 0.24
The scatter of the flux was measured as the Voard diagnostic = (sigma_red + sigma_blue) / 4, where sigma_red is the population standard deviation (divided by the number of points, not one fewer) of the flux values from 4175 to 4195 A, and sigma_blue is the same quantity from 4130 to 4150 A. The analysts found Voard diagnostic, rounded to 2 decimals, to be 0.31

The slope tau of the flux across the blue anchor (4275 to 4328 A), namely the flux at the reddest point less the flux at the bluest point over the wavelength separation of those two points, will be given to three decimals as -0.009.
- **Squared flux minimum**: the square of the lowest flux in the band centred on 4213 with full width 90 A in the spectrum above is 71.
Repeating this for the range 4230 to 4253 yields 123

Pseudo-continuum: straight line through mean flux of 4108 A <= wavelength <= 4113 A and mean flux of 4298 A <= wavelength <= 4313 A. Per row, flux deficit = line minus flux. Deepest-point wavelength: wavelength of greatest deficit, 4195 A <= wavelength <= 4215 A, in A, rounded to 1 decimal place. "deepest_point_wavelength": 4199.0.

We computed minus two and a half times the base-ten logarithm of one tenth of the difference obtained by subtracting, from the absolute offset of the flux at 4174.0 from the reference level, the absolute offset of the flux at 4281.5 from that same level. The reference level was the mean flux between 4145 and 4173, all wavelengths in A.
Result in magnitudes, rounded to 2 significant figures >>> 2.4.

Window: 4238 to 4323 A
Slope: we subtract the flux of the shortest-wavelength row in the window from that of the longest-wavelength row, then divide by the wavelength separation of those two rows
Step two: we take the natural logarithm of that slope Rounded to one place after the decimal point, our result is -3.9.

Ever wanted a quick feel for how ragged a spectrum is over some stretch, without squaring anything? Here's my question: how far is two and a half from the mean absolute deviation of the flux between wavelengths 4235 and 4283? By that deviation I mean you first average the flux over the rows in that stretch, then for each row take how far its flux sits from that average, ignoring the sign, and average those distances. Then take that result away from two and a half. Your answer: 1.69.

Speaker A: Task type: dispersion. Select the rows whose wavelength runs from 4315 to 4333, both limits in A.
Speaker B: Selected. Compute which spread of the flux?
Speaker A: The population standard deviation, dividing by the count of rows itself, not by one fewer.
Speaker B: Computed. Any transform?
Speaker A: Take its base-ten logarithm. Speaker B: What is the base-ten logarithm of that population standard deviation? 0.20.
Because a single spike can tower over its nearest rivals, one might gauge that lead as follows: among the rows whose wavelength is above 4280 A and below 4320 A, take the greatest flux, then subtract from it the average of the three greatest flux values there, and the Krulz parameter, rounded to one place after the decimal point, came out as 1.3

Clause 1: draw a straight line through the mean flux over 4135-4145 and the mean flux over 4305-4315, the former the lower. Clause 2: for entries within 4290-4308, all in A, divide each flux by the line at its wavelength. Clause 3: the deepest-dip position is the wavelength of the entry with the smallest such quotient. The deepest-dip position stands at 4306.5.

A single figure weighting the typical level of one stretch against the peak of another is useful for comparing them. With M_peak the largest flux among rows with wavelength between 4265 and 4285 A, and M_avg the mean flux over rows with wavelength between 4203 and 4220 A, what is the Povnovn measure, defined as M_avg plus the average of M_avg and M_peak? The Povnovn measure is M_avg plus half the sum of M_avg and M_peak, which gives 26.2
